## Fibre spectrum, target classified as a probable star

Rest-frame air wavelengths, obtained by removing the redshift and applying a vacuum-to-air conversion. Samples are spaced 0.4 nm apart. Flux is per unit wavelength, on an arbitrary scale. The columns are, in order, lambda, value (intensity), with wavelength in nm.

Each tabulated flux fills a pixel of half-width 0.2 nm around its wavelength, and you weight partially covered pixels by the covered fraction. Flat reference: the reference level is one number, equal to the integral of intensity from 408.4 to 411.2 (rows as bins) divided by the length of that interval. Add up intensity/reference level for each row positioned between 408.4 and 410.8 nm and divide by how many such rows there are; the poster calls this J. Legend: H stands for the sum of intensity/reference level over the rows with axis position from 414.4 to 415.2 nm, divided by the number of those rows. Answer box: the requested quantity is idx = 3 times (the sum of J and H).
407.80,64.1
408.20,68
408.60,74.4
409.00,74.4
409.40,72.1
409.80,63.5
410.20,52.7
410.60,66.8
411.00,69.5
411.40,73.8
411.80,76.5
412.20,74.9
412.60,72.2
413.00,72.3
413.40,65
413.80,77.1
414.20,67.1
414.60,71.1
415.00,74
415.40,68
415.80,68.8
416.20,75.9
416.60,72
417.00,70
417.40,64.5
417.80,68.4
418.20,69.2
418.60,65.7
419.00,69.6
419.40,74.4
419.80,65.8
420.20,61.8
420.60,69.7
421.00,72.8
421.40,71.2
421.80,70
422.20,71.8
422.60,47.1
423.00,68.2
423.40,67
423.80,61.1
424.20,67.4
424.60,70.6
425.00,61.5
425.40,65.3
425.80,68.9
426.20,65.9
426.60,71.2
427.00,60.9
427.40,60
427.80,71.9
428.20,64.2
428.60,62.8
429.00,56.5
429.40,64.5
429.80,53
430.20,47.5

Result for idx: 6.20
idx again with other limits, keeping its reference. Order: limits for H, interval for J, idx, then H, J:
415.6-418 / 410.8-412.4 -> 6.37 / 1.03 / 1.09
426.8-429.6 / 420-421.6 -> 5.85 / 0.93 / 1.02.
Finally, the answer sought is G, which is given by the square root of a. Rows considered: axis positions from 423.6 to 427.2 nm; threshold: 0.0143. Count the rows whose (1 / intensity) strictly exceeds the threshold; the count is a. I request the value 2.6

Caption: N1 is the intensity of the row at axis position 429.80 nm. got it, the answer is 53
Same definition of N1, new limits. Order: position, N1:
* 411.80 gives 76.5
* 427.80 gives 71.9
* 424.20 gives 67.4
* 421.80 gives 70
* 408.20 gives 68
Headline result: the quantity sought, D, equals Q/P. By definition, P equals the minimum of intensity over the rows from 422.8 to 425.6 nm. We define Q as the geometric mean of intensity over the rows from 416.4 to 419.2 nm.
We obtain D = 1.12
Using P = 61.1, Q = 68.4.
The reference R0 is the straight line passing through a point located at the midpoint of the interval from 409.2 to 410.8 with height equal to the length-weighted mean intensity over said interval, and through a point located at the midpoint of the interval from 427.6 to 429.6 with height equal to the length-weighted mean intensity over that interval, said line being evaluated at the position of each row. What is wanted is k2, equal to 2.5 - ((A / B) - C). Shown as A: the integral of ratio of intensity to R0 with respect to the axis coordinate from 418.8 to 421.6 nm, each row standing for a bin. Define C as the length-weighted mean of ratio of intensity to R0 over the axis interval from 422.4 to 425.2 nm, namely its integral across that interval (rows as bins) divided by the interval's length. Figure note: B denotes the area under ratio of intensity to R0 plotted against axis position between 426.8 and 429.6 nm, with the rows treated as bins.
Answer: 2.39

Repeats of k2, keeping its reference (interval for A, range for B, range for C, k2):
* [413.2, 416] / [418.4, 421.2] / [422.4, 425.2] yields 2.47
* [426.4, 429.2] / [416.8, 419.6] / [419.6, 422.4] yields 2.65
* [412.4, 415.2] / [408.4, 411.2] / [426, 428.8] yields 2.47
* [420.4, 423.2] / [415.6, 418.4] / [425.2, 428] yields 2.57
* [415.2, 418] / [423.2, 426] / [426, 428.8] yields 2.46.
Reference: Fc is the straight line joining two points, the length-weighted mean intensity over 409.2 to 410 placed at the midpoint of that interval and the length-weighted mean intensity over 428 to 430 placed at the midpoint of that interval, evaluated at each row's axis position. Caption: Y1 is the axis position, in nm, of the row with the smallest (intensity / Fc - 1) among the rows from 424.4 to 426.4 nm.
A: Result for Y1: 425.00 nm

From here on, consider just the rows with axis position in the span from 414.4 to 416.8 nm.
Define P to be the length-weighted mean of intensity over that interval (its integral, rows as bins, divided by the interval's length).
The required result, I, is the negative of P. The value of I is -72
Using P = 72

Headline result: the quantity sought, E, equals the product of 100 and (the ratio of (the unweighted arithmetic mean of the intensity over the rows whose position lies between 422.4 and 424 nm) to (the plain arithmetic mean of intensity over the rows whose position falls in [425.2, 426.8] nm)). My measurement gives 90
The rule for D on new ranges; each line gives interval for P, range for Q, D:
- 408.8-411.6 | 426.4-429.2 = 1.21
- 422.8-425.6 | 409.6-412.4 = 1.11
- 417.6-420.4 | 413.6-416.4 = 1.16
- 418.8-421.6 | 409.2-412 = 1.09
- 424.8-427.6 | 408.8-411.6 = 1.12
